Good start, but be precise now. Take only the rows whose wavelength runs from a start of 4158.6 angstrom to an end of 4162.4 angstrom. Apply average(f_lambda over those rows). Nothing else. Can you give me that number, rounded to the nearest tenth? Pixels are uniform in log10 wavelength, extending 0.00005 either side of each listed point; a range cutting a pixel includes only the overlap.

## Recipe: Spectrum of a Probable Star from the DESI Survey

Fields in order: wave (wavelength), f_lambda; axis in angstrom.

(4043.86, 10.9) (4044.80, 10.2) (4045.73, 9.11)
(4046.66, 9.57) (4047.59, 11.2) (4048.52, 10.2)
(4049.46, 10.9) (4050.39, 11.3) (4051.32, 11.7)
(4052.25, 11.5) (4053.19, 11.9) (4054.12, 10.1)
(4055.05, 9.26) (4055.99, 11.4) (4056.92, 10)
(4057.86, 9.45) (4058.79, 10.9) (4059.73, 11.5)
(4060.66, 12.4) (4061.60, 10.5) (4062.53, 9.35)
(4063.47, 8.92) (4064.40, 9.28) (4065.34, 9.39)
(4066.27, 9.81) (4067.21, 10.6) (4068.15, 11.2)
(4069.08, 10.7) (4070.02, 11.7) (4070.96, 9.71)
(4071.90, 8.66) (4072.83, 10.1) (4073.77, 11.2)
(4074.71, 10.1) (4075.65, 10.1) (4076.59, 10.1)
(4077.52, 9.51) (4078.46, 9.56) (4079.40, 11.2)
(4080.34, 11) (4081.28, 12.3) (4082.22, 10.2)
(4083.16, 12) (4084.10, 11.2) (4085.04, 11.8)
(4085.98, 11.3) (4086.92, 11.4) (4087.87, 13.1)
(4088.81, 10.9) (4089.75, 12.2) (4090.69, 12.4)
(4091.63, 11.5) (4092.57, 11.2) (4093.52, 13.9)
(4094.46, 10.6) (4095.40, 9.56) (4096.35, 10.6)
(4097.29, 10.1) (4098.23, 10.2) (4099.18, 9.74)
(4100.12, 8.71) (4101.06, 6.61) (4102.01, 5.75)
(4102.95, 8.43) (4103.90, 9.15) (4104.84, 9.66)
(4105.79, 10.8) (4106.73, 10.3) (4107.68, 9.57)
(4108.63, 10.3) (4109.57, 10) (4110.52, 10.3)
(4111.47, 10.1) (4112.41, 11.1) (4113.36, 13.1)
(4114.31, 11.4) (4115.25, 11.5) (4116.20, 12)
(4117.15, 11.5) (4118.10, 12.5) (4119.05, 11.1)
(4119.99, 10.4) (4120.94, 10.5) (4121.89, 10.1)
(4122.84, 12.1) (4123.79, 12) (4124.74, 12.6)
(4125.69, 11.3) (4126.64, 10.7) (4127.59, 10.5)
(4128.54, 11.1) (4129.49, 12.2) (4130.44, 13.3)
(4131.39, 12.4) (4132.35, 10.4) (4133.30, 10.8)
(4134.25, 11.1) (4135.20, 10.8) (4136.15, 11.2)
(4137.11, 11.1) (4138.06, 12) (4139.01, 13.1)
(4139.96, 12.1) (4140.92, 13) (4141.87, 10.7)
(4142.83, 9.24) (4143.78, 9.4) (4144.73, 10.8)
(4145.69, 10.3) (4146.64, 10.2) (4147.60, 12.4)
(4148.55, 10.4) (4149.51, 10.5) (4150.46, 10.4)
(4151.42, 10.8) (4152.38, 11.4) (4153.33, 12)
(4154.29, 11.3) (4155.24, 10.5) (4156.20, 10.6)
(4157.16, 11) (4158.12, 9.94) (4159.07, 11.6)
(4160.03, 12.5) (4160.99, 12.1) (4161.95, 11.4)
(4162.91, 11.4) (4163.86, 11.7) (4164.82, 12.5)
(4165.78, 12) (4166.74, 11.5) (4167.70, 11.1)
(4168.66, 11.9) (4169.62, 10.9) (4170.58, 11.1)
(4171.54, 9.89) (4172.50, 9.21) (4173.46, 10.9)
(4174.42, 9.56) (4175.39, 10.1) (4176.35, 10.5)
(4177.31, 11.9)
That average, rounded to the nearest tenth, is 11.9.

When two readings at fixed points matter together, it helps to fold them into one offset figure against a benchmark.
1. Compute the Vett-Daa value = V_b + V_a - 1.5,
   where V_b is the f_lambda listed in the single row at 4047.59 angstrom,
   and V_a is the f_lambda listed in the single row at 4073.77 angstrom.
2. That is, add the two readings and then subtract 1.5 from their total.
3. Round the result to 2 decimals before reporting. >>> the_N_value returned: 20.90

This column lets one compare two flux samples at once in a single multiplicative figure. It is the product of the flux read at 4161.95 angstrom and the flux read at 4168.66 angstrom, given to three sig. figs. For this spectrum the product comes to 136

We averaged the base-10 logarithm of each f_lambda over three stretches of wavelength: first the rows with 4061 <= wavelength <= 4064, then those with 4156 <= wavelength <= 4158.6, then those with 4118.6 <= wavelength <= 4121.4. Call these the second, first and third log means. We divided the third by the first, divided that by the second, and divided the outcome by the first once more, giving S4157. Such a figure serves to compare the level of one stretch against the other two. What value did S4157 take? 1.00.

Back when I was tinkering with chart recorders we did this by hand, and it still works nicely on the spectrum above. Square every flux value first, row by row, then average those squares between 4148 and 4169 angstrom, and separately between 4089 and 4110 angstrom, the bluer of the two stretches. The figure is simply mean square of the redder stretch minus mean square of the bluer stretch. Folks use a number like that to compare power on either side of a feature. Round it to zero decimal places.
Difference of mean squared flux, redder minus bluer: 24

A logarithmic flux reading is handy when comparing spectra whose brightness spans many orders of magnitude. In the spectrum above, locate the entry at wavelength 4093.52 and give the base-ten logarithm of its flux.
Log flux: 1.14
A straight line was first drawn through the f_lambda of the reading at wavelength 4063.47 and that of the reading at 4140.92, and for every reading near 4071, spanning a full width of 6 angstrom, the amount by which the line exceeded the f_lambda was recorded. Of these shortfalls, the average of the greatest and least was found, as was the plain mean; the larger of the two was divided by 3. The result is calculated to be -0.3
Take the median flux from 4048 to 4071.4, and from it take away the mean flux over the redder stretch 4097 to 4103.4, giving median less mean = 2.1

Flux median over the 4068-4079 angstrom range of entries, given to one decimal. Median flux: 10.1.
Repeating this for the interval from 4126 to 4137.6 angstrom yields 11.1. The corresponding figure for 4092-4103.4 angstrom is 9.9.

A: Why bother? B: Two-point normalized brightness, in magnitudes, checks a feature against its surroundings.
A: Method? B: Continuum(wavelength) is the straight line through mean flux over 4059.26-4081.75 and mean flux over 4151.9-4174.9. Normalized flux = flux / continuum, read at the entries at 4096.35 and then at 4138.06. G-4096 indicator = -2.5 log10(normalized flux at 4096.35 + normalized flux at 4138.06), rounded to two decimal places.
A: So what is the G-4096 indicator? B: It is -0.80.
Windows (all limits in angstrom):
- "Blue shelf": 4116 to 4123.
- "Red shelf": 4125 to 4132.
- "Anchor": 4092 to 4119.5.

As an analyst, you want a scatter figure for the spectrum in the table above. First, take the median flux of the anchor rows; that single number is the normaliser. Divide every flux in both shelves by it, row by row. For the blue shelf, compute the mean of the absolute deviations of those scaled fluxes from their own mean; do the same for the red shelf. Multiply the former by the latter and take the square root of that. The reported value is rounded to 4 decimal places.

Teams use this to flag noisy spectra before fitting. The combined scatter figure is 0.0775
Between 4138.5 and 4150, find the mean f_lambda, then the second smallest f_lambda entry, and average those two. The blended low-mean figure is 10.2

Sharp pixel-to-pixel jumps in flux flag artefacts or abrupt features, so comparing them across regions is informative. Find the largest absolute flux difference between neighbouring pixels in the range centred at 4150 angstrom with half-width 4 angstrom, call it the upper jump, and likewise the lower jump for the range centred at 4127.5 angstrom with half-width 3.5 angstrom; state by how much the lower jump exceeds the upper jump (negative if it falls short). -0.90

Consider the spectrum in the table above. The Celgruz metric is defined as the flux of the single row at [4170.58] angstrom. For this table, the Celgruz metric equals 11.1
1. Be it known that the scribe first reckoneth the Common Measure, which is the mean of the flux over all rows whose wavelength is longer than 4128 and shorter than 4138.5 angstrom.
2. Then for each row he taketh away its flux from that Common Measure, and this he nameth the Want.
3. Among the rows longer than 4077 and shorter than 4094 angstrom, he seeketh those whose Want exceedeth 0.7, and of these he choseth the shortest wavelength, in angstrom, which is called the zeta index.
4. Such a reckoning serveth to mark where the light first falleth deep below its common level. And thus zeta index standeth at 4077.52 angstrom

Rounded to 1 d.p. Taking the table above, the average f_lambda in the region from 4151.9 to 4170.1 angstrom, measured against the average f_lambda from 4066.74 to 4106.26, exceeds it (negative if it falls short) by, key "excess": 0.9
